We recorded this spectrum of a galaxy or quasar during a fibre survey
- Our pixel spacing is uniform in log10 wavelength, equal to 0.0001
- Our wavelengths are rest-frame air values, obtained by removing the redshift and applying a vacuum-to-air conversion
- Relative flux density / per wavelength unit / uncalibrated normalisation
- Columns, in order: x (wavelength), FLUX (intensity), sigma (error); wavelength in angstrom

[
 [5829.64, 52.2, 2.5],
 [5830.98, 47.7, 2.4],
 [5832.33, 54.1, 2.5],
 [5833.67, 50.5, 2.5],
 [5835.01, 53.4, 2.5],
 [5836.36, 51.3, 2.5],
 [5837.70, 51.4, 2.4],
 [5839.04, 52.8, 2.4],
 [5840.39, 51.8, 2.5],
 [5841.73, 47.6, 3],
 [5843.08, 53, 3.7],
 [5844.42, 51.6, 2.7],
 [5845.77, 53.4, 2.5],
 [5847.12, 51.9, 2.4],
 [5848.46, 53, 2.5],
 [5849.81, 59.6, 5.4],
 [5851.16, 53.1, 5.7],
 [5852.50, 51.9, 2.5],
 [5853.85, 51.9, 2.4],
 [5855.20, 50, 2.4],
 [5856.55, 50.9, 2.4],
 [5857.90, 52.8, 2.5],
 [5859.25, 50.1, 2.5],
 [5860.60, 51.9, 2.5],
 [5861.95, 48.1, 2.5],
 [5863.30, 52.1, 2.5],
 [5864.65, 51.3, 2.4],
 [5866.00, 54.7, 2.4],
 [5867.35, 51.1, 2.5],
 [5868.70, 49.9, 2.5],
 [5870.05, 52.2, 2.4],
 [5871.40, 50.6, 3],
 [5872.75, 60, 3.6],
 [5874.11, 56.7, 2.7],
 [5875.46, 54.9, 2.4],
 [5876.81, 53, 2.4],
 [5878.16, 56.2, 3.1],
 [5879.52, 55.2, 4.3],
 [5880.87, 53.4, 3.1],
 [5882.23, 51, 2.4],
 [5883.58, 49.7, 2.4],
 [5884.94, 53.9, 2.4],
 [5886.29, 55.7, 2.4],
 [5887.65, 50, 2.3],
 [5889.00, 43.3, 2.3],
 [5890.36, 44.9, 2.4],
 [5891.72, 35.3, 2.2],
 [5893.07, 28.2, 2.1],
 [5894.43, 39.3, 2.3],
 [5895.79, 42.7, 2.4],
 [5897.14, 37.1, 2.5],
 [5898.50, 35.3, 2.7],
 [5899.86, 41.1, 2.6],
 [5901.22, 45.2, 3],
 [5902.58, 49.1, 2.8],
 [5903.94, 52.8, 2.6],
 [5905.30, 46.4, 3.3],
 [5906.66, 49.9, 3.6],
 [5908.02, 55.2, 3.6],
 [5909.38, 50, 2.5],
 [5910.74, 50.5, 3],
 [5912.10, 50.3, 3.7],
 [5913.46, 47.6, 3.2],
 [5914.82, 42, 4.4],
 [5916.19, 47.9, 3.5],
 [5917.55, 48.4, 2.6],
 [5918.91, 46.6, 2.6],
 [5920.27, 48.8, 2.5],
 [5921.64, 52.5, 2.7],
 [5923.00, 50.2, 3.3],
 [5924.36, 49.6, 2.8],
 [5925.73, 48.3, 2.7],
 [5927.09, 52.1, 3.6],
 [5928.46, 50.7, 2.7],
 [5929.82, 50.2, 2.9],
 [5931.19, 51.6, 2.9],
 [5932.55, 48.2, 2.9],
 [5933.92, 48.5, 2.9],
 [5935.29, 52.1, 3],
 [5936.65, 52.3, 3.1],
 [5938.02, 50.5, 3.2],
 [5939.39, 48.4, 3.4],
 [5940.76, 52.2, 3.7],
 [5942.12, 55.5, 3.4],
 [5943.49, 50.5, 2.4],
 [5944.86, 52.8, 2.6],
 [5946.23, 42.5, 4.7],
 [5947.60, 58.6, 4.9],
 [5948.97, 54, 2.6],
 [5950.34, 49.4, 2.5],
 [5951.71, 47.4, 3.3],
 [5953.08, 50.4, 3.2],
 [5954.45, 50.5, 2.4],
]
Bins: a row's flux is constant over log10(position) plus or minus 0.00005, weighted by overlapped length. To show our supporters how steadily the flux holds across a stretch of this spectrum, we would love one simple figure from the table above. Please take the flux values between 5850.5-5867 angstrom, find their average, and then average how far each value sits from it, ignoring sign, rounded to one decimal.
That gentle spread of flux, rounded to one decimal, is 1.2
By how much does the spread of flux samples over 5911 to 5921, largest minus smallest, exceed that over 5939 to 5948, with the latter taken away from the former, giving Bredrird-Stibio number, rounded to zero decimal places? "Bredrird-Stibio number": -8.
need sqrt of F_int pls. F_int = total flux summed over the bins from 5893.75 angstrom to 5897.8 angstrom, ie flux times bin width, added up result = 12.7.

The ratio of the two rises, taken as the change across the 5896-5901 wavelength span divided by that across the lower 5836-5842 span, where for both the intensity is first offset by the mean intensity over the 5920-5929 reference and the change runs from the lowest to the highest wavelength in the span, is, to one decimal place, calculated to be -1.1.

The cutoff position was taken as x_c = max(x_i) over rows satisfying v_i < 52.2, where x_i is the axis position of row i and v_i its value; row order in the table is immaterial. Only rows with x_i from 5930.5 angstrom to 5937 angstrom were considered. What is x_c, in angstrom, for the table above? 5935.29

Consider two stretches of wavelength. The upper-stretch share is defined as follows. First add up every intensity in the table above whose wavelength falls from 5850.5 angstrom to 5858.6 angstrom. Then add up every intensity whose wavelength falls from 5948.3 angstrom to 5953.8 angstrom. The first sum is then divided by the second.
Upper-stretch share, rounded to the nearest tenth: 1.5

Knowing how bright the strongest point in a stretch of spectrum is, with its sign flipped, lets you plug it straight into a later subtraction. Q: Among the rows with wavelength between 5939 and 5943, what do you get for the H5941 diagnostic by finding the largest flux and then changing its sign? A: -55.5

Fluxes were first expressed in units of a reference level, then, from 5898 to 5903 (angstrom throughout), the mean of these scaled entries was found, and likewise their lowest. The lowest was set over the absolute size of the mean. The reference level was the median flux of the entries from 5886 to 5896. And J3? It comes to 0.83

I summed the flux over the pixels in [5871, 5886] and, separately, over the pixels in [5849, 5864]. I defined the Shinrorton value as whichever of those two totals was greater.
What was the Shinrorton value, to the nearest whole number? 595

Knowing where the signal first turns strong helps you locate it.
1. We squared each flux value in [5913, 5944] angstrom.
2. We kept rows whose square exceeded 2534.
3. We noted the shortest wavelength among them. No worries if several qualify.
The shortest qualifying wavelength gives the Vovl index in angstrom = 5921.64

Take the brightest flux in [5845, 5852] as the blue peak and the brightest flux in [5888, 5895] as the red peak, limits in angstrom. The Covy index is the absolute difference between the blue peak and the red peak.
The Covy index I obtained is 15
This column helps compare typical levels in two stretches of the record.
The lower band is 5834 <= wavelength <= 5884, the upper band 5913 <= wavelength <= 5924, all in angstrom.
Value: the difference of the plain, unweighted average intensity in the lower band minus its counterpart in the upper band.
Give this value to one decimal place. 4.5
